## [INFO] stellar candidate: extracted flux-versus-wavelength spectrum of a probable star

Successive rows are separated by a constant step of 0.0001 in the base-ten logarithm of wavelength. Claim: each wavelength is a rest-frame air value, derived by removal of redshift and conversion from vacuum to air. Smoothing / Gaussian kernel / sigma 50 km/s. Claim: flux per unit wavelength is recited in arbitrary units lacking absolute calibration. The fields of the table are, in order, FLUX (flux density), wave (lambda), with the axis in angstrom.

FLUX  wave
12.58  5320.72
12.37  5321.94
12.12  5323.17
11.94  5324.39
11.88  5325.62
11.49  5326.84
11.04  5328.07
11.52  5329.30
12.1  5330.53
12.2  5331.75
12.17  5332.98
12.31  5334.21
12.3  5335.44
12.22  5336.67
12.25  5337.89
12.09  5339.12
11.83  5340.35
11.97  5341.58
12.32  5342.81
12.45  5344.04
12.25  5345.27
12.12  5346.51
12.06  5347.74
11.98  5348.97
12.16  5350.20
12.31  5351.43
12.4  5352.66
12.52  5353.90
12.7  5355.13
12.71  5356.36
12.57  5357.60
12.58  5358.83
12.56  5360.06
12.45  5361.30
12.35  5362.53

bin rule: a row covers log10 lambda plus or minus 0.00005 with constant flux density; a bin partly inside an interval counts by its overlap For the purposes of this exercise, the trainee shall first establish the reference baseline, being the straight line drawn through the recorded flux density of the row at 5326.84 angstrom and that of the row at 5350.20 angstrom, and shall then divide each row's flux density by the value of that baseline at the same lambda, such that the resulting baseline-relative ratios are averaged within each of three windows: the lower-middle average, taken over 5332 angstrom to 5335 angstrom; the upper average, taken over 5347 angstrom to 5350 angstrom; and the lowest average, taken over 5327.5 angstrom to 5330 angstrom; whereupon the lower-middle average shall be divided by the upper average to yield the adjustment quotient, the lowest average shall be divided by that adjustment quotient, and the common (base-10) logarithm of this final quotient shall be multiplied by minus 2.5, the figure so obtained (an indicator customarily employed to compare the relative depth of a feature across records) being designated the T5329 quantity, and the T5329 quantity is 0.08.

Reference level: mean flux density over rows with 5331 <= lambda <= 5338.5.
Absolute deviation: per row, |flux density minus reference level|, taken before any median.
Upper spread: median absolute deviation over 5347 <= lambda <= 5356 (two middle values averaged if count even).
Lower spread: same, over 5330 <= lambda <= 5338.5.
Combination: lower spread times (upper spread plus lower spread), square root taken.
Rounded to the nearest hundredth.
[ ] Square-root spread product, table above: 0.12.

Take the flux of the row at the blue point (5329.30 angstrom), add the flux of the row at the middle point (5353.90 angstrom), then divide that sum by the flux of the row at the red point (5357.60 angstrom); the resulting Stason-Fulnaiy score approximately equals 1.91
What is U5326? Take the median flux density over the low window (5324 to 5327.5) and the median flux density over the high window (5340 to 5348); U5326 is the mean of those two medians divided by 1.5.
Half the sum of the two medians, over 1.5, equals 8.00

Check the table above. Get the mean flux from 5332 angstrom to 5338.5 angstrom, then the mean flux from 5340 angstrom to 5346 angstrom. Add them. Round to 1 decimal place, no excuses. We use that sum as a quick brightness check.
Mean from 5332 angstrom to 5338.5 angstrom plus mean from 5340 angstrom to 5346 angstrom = 24.4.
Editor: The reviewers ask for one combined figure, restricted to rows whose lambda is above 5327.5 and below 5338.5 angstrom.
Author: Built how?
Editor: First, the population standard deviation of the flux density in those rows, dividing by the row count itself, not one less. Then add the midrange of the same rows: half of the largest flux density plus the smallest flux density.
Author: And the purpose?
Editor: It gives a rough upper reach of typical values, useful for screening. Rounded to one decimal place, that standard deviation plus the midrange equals 12.1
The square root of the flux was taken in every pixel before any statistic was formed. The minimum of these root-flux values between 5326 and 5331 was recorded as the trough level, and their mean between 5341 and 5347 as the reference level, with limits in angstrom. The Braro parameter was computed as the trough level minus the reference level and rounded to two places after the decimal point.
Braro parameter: -0.17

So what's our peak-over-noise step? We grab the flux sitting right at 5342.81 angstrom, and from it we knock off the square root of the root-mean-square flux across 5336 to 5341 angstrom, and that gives 8.84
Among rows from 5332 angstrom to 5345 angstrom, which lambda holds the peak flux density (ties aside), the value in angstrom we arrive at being 5344.04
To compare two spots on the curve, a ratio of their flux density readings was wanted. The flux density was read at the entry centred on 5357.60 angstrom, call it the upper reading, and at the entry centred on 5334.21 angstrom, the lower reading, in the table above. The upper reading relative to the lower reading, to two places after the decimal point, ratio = 1.02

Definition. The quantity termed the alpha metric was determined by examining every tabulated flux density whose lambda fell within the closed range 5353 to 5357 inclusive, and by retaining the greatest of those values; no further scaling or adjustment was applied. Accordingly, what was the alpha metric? 12.71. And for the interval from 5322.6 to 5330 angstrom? 12.12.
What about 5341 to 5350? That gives 12.45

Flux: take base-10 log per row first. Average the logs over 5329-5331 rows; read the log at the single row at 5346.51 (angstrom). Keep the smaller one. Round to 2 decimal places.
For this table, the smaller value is 1.07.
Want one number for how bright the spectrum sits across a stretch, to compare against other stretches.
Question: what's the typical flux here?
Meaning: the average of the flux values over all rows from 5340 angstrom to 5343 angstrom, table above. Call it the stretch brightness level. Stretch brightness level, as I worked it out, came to 12.0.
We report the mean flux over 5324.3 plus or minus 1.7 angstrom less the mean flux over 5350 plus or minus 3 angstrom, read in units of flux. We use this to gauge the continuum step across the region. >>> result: -0.20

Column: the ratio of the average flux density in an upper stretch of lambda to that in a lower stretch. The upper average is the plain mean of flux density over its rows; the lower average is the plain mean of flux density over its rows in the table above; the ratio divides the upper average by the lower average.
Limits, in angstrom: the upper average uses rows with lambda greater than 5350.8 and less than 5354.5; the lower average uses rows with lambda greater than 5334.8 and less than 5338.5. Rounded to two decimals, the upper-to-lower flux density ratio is 1.01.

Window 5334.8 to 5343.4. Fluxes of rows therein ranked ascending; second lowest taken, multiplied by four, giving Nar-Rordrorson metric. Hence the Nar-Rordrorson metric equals 47.9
